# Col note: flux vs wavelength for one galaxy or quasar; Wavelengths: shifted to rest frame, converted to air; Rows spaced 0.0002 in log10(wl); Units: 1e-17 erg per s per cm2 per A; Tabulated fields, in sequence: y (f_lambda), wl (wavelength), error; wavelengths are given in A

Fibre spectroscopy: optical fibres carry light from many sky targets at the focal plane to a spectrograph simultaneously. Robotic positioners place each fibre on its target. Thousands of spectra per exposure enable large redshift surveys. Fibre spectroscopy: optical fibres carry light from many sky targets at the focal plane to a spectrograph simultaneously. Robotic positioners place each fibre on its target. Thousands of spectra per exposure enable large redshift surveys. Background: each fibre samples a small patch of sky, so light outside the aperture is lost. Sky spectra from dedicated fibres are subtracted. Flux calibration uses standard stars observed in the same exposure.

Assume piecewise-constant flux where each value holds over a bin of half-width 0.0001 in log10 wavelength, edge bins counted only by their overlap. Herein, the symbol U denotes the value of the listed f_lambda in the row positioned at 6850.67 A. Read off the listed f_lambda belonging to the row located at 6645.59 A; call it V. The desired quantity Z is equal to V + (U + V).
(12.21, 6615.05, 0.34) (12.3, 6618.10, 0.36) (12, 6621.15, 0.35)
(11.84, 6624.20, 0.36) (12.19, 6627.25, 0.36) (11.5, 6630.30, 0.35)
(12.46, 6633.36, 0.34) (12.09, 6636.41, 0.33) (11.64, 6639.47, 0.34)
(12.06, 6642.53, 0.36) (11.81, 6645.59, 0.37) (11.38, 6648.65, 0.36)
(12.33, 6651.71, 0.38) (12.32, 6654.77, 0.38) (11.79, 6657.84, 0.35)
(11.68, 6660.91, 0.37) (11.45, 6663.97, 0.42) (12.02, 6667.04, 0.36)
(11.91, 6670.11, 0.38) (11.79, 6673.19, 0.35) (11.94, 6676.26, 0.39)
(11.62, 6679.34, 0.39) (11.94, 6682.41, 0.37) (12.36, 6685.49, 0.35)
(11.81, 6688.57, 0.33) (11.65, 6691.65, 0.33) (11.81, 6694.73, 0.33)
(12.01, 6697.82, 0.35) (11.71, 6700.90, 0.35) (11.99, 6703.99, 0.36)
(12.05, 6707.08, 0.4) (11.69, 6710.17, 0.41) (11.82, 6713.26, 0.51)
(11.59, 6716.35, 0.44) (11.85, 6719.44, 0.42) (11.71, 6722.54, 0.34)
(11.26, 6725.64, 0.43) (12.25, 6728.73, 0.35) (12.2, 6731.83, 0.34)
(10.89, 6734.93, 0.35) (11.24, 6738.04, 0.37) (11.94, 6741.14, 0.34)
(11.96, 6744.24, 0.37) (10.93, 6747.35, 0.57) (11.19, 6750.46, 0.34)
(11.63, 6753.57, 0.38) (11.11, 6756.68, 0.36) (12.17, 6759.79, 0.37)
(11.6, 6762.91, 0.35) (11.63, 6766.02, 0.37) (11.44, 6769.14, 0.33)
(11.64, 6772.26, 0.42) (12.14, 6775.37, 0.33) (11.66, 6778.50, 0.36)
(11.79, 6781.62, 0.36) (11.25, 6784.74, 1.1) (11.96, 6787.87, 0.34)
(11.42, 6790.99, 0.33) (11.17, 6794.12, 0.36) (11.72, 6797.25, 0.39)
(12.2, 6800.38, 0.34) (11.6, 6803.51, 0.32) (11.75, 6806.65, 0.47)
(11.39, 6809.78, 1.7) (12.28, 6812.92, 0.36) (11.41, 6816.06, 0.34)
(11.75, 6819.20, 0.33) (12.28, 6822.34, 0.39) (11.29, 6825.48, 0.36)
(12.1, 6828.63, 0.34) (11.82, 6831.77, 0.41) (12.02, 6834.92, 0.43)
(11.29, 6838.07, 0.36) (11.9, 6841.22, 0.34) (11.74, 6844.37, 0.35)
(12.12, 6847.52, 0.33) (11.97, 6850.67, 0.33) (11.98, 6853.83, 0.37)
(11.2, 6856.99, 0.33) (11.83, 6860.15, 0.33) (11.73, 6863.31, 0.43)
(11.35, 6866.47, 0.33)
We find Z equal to 35.6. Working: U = 11.97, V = 11.81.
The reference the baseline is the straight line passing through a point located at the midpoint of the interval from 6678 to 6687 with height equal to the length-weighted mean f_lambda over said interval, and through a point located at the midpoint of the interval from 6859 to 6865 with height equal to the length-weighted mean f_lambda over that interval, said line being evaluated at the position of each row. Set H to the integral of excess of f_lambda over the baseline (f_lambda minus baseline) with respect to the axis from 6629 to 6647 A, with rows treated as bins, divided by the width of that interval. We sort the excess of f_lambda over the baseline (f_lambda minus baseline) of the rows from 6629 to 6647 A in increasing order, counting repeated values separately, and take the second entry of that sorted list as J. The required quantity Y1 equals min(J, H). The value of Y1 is -0.40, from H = -0.11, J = -0.40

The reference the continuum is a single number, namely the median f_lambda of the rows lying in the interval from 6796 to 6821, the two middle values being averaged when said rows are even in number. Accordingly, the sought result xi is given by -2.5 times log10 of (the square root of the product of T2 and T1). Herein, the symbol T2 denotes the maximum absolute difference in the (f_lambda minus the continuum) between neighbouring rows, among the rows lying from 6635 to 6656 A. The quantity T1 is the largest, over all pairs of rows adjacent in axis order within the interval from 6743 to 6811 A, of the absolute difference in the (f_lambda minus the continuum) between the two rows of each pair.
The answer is 0.00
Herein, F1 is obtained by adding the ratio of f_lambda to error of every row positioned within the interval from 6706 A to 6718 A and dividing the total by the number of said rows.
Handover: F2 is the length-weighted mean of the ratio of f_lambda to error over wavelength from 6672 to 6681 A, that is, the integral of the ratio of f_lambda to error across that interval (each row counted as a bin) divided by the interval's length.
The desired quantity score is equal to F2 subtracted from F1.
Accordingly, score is -4.3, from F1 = 27.0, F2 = 31.3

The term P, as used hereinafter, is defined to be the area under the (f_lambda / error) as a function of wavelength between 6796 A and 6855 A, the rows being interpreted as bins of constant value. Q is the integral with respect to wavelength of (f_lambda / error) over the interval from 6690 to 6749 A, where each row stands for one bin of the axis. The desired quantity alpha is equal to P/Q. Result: 1.02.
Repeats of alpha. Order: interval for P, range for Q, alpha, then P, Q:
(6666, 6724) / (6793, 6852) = 1.00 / 1846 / 1851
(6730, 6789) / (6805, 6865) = 0.97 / 1817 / 1872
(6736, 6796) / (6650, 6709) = 0.96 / 1845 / 1929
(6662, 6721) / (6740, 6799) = 1.02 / 1857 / 1812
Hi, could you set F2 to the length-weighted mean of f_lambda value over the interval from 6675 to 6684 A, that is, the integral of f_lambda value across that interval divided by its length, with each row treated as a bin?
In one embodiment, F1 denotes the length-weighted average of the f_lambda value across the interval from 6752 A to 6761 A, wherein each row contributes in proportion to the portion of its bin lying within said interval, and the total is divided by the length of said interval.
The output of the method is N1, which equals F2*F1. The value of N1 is 137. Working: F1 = 11.6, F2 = 11.8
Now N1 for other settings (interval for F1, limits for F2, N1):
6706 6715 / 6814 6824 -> 140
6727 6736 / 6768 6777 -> 139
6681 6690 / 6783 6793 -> 139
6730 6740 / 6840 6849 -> 137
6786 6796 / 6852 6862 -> 134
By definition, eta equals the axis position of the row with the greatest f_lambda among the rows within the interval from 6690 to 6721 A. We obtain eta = 6707.08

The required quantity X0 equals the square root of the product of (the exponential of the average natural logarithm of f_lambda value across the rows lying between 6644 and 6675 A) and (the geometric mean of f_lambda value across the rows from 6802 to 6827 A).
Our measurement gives 11.78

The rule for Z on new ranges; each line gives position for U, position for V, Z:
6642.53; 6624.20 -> 35.7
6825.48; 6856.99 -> 33.7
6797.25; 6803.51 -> 34.9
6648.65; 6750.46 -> 33.8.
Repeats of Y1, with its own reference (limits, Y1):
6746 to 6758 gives -0.79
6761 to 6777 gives -0.29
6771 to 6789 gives -0.24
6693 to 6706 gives -0.16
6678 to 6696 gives -0.33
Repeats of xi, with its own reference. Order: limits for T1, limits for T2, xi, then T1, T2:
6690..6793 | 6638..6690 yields -0.12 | 1.31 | 0.95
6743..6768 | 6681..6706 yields 0.29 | 1.06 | 0.55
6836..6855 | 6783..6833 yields 0.27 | 0.61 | 0.99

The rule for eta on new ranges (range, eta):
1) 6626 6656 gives 6633.36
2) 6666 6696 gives 6685.49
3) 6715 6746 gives 6728.73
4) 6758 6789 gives 6759.79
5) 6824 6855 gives 6847.52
